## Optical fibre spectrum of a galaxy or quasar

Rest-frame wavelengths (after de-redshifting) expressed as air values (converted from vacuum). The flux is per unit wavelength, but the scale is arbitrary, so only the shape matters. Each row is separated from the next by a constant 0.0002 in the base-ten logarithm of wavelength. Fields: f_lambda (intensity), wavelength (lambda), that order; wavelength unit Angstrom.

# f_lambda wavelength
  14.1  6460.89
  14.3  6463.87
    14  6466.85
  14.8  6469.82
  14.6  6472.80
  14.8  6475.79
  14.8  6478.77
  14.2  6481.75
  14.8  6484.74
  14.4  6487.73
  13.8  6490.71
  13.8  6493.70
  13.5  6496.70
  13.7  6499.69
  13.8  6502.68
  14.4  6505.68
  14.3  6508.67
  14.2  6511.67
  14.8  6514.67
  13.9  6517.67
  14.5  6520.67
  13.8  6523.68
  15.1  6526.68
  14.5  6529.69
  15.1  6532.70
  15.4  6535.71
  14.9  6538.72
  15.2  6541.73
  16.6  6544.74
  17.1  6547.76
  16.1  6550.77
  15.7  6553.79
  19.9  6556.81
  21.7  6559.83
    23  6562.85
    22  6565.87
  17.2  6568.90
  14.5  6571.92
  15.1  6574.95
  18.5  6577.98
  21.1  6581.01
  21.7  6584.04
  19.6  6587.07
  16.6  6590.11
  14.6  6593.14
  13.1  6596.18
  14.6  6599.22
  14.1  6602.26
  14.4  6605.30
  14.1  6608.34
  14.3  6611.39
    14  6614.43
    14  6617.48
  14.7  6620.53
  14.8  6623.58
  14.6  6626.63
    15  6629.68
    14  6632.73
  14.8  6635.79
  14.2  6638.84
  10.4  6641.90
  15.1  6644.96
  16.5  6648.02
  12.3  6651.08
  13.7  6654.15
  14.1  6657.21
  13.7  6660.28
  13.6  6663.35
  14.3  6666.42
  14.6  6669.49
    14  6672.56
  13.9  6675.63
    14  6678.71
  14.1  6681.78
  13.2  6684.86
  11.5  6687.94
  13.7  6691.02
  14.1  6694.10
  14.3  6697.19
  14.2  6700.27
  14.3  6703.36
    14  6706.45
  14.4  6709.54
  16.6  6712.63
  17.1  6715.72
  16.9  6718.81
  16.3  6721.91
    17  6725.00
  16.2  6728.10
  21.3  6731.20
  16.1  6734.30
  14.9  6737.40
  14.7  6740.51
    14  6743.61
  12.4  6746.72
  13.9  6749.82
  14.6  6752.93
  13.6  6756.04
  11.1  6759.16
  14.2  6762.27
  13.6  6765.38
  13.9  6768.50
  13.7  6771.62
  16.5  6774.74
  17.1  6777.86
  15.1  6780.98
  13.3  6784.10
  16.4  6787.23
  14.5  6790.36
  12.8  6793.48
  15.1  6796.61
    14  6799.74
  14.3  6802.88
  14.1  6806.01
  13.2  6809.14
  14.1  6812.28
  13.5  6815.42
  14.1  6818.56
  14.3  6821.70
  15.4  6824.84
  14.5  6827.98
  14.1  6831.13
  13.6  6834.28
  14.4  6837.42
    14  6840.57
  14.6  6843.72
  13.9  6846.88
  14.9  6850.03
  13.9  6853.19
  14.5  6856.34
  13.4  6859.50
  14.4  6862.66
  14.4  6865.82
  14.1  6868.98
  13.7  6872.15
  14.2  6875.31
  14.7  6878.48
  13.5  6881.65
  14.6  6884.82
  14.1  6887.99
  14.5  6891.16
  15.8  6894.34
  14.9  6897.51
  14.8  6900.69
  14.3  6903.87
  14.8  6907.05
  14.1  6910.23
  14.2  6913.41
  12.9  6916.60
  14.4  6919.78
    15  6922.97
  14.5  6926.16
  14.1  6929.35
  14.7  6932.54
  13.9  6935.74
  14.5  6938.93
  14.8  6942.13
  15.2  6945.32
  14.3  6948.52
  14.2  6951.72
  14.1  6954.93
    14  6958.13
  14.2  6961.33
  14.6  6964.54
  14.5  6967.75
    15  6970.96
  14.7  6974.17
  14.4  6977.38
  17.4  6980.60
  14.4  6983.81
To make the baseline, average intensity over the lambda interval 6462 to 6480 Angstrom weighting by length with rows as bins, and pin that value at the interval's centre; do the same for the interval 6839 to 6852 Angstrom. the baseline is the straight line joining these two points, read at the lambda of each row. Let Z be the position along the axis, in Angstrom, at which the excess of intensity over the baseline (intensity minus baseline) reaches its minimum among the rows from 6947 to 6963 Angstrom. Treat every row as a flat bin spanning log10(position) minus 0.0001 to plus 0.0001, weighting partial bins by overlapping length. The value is 6958.13 Angstrom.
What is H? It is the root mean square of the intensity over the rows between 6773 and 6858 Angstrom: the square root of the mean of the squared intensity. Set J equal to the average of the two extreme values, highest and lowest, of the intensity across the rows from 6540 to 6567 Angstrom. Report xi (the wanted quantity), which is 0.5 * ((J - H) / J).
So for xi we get 0.121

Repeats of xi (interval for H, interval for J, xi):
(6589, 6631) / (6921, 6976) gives 0.001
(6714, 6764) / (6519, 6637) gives 0.072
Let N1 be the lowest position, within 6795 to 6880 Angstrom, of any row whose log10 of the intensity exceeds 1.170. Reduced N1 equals 6796.61 Angstrom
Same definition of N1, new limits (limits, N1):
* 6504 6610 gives 6514.67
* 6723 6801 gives 6725.00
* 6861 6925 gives 6894.34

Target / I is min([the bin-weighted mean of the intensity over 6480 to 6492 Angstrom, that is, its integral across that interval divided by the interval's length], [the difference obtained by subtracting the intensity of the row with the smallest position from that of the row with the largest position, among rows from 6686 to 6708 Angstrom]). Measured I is 2.5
